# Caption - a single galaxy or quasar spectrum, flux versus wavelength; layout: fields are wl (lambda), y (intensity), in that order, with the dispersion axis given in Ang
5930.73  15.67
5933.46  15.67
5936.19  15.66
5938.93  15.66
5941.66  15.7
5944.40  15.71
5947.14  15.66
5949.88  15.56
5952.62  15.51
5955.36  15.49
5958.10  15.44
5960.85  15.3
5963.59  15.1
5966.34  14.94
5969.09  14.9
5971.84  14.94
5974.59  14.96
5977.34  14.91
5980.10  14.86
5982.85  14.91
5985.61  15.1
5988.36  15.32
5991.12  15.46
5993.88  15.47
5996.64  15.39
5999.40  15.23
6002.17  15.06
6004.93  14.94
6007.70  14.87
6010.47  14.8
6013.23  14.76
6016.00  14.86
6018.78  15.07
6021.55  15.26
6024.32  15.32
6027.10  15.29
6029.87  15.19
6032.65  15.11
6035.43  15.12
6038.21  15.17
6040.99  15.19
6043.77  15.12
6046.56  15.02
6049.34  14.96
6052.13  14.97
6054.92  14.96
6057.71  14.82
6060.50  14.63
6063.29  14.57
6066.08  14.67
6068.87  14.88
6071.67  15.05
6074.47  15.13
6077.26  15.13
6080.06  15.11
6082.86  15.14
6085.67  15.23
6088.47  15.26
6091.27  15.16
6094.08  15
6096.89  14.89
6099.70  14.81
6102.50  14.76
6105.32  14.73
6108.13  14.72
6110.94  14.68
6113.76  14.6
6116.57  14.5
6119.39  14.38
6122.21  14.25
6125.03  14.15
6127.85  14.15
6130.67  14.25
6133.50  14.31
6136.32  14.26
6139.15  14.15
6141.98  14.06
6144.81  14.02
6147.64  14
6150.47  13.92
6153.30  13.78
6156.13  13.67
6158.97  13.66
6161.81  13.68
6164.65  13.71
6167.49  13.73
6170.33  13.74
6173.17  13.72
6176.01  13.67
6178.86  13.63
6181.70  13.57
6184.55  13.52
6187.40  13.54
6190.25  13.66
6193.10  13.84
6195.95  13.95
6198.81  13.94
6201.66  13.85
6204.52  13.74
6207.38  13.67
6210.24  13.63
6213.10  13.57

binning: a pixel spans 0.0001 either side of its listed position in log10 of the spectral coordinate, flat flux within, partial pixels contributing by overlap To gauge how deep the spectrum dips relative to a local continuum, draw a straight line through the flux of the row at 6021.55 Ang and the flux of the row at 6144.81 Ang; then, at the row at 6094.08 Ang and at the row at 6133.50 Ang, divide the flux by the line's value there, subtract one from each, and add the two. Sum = 0.045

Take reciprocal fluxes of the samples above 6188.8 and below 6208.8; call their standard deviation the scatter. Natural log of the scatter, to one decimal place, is -7.4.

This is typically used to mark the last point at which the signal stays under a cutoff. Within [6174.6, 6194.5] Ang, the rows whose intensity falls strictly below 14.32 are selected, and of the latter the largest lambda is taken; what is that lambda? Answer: 6193.10 Ang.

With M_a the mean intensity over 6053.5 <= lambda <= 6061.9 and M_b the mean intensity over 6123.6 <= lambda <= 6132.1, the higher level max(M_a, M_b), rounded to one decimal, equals 14.8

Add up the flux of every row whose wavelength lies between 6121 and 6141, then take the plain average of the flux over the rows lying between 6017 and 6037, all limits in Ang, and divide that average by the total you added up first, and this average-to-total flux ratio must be 0.153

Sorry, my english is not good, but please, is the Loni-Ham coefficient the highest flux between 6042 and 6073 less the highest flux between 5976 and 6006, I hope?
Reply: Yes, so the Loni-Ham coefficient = -0.35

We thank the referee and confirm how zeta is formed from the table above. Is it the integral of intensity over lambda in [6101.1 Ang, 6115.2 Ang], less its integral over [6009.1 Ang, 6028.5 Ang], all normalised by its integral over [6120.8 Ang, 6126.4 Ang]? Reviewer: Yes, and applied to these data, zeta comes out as -1.1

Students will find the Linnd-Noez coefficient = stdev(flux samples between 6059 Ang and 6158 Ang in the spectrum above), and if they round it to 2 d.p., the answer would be 0.45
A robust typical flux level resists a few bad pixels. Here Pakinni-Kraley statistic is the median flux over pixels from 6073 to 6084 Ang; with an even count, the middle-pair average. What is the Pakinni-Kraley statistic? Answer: 15.1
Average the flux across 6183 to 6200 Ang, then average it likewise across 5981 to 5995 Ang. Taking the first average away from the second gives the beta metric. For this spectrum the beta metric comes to 1.5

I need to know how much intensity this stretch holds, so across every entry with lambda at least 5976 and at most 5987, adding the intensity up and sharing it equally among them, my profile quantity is 14.9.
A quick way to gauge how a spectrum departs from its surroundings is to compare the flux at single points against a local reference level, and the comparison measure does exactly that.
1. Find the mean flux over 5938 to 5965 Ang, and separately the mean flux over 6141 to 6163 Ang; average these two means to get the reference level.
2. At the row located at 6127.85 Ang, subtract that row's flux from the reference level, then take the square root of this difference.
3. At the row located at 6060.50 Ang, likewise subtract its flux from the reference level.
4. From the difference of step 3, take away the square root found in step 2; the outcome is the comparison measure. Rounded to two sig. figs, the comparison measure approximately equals -0.68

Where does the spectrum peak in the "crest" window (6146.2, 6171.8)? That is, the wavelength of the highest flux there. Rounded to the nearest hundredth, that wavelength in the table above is 6147.64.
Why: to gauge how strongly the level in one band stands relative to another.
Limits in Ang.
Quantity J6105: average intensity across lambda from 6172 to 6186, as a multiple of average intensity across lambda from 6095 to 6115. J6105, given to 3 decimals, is 0.924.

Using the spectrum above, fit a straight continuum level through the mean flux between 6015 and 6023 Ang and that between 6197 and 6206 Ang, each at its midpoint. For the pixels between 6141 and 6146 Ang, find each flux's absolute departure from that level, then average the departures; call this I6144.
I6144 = 0.19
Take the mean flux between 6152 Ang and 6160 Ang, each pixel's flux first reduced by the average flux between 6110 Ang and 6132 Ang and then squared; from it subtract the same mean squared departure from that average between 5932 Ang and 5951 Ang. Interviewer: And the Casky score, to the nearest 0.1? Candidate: -1.2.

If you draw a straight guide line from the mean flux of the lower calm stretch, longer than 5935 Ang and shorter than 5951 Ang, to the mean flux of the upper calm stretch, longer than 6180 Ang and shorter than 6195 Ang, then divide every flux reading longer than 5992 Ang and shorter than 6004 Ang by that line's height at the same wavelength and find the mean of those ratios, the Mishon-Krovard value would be 1.01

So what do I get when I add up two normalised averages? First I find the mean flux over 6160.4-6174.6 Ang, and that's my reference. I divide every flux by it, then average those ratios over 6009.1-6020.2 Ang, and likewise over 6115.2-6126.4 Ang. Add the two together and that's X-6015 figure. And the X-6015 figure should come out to 2.13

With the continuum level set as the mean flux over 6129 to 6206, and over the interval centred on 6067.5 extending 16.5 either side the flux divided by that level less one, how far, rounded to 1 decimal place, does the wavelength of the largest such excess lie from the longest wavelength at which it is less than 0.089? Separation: 11.2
